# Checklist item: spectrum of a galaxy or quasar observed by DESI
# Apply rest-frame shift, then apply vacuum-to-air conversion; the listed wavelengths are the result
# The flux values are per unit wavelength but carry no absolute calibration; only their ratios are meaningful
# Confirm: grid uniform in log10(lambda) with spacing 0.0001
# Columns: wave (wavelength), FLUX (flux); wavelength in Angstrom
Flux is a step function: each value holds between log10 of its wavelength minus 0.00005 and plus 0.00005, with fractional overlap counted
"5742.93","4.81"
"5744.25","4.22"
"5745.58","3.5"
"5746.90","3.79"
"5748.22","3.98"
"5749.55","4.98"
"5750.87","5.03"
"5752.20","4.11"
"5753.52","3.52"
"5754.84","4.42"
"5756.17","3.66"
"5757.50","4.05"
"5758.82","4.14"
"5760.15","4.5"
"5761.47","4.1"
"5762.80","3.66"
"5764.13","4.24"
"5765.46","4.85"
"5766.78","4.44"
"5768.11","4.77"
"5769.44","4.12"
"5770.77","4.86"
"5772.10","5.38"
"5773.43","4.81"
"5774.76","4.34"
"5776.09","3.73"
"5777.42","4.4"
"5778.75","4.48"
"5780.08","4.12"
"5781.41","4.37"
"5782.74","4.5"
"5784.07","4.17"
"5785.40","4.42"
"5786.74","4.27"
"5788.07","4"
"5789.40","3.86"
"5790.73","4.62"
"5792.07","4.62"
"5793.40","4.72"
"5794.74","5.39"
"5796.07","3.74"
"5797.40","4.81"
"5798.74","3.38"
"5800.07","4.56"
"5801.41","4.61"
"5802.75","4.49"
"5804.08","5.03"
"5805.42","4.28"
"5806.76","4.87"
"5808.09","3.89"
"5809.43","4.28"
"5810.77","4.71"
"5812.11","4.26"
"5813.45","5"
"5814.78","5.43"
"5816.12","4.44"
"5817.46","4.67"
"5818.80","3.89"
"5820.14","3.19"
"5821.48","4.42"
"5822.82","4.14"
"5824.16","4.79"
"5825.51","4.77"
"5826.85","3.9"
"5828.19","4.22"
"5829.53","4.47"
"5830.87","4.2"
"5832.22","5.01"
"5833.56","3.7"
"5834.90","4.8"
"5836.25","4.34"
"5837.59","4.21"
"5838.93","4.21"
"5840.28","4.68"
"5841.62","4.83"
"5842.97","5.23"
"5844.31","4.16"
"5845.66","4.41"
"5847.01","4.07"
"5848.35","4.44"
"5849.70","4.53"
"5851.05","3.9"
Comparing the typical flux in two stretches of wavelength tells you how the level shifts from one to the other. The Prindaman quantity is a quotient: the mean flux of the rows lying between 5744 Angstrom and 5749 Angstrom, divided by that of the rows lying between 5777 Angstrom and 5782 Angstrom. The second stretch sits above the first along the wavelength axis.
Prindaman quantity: 0.89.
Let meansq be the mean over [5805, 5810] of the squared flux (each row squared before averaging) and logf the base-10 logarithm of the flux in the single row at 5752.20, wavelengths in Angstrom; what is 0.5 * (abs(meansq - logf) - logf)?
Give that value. 8.8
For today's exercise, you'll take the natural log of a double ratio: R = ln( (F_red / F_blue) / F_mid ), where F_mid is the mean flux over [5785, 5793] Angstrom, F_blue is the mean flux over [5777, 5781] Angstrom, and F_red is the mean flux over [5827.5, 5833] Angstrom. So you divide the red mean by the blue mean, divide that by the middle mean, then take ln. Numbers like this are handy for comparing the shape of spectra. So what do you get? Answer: -1.43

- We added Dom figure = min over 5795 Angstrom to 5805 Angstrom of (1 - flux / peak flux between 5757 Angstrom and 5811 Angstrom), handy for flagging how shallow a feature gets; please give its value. 0.067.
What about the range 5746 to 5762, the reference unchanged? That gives 0.067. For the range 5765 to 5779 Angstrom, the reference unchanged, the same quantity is 0.002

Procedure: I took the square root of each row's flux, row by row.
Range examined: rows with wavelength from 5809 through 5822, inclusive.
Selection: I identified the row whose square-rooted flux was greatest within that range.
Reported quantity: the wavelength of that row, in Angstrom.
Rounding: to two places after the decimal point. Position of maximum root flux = 5814.78 Angstrom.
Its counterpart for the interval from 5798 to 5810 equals 5804.08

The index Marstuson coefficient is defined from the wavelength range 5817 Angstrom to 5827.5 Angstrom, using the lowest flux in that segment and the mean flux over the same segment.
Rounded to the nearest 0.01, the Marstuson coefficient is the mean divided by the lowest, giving 1.32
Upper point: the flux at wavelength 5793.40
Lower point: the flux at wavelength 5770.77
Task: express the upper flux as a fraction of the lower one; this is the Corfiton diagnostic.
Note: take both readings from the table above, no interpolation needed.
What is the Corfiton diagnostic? 0.97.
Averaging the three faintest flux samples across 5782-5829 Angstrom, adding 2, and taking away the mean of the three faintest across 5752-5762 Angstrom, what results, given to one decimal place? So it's 1.7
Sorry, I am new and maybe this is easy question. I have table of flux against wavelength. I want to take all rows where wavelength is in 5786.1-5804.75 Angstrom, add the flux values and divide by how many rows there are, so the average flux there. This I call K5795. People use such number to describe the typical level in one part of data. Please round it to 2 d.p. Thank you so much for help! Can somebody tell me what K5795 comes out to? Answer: 4.44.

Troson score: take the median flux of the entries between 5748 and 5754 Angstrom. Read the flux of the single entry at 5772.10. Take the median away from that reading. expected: 1.27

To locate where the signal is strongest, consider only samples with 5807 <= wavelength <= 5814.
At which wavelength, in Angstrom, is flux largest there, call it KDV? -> 5813.45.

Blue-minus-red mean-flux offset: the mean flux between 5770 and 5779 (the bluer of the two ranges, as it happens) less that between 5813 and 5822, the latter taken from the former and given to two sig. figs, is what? 0.14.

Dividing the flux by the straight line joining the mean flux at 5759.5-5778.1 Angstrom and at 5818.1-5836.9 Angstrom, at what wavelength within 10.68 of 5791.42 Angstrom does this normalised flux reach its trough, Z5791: 5798.74 Angstrom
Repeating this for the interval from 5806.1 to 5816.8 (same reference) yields 5808.09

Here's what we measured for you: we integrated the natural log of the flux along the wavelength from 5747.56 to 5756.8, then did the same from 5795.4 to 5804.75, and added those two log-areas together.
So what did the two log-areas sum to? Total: 27.0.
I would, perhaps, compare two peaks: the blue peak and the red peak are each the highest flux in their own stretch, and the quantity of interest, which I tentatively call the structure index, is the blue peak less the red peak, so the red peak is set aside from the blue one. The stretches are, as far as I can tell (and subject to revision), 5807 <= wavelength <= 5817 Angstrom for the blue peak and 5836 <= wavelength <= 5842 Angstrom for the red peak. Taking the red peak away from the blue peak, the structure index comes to 0.6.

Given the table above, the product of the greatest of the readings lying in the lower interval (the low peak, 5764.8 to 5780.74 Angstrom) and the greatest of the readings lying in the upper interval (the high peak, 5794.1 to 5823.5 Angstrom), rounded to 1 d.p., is 29.2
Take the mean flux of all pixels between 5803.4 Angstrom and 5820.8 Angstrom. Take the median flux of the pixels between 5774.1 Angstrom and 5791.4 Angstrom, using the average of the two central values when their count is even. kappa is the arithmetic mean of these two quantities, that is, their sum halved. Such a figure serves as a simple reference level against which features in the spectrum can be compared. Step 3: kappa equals 4.40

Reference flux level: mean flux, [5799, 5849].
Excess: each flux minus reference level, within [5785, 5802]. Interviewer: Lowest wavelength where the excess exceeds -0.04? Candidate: 5785.40 Angstrom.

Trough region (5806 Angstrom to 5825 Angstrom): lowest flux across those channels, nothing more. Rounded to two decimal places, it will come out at 3.19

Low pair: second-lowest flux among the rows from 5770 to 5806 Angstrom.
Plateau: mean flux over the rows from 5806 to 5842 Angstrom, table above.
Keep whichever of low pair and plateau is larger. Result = 4.42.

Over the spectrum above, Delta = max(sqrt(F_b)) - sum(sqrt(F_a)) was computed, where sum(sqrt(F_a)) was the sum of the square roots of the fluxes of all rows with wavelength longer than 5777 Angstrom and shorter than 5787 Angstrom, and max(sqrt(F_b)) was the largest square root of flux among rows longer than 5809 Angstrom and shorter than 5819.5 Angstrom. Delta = -14.3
